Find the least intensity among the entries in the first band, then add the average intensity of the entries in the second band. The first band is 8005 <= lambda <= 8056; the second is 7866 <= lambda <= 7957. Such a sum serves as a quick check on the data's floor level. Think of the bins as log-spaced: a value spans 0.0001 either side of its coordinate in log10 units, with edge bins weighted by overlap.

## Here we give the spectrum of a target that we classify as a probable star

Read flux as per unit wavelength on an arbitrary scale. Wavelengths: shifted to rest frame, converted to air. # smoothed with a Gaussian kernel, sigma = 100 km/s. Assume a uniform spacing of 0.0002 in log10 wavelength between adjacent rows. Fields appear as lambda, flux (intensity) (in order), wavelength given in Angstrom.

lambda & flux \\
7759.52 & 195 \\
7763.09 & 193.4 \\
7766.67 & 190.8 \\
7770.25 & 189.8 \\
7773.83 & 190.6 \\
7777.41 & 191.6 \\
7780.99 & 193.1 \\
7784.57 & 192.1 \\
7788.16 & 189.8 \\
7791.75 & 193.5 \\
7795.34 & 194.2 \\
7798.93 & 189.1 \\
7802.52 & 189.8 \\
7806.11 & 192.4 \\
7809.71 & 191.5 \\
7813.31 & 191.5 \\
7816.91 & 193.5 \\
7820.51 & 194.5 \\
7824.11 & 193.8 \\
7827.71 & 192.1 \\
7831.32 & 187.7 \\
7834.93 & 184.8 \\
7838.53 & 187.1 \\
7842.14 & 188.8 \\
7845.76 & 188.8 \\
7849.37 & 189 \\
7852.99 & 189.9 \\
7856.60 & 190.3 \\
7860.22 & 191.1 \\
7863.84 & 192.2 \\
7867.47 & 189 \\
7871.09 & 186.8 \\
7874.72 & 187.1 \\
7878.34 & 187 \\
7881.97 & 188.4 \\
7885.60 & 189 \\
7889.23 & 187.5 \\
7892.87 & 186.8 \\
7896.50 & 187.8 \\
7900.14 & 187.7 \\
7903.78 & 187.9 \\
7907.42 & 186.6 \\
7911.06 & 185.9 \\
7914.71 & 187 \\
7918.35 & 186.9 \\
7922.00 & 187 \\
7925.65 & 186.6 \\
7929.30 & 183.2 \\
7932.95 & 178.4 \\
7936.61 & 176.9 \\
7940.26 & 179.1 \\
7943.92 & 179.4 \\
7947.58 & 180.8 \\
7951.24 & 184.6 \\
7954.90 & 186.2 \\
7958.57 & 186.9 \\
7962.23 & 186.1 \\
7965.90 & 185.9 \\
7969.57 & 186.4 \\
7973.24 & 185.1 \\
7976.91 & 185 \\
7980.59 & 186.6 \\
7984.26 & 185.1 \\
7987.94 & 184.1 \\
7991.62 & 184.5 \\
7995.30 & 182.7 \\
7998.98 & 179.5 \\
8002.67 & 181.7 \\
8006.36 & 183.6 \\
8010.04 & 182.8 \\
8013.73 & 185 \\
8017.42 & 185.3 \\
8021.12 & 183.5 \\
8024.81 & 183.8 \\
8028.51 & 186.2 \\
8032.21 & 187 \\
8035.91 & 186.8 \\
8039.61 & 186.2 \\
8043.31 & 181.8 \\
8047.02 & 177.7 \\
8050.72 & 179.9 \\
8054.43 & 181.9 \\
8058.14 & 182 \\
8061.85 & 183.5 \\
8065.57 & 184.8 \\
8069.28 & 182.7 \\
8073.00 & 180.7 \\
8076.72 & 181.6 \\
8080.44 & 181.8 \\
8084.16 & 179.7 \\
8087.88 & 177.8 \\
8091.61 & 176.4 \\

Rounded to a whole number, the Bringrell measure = 363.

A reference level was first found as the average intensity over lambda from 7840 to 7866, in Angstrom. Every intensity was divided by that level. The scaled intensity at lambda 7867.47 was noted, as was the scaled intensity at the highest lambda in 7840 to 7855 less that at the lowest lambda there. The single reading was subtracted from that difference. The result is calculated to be -0.99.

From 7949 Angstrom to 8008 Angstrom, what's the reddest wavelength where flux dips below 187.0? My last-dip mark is 8006.36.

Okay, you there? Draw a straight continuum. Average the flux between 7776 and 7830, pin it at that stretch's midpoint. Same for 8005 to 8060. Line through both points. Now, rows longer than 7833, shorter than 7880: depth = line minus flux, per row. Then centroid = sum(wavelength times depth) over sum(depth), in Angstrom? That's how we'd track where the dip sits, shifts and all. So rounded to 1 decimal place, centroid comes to 7849.7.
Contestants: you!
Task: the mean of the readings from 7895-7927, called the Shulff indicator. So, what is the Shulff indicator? 187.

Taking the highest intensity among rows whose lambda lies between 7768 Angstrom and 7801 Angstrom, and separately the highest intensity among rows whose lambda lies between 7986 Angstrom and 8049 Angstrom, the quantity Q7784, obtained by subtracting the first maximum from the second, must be -7.2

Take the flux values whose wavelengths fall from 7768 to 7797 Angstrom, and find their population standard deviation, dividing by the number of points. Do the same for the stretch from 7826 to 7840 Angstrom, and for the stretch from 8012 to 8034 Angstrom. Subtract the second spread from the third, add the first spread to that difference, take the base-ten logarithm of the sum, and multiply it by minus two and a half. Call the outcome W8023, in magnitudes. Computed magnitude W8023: 1.94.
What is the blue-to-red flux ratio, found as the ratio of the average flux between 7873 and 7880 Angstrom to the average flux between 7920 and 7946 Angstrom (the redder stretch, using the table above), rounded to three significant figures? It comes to 1.03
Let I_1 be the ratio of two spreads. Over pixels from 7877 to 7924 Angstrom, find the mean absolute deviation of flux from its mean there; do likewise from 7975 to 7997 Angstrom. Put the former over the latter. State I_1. 0.72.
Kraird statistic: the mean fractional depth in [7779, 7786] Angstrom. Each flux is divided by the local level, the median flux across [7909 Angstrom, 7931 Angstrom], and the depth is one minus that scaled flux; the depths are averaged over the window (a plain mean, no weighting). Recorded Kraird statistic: -0.031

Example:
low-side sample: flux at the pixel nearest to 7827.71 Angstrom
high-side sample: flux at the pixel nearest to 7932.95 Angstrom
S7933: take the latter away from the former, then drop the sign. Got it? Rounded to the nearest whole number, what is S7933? 14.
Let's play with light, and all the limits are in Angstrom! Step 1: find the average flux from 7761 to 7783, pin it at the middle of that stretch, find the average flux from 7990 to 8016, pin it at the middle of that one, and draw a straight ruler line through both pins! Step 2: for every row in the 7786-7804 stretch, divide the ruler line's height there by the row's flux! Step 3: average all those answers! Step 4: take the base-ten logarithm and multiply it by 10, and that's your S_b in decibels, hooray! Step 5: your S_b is -0.013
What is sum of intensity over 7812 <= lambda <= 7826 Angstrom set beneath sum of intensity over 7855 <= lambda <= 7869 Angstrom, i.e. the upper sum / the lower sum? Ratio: 0.986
